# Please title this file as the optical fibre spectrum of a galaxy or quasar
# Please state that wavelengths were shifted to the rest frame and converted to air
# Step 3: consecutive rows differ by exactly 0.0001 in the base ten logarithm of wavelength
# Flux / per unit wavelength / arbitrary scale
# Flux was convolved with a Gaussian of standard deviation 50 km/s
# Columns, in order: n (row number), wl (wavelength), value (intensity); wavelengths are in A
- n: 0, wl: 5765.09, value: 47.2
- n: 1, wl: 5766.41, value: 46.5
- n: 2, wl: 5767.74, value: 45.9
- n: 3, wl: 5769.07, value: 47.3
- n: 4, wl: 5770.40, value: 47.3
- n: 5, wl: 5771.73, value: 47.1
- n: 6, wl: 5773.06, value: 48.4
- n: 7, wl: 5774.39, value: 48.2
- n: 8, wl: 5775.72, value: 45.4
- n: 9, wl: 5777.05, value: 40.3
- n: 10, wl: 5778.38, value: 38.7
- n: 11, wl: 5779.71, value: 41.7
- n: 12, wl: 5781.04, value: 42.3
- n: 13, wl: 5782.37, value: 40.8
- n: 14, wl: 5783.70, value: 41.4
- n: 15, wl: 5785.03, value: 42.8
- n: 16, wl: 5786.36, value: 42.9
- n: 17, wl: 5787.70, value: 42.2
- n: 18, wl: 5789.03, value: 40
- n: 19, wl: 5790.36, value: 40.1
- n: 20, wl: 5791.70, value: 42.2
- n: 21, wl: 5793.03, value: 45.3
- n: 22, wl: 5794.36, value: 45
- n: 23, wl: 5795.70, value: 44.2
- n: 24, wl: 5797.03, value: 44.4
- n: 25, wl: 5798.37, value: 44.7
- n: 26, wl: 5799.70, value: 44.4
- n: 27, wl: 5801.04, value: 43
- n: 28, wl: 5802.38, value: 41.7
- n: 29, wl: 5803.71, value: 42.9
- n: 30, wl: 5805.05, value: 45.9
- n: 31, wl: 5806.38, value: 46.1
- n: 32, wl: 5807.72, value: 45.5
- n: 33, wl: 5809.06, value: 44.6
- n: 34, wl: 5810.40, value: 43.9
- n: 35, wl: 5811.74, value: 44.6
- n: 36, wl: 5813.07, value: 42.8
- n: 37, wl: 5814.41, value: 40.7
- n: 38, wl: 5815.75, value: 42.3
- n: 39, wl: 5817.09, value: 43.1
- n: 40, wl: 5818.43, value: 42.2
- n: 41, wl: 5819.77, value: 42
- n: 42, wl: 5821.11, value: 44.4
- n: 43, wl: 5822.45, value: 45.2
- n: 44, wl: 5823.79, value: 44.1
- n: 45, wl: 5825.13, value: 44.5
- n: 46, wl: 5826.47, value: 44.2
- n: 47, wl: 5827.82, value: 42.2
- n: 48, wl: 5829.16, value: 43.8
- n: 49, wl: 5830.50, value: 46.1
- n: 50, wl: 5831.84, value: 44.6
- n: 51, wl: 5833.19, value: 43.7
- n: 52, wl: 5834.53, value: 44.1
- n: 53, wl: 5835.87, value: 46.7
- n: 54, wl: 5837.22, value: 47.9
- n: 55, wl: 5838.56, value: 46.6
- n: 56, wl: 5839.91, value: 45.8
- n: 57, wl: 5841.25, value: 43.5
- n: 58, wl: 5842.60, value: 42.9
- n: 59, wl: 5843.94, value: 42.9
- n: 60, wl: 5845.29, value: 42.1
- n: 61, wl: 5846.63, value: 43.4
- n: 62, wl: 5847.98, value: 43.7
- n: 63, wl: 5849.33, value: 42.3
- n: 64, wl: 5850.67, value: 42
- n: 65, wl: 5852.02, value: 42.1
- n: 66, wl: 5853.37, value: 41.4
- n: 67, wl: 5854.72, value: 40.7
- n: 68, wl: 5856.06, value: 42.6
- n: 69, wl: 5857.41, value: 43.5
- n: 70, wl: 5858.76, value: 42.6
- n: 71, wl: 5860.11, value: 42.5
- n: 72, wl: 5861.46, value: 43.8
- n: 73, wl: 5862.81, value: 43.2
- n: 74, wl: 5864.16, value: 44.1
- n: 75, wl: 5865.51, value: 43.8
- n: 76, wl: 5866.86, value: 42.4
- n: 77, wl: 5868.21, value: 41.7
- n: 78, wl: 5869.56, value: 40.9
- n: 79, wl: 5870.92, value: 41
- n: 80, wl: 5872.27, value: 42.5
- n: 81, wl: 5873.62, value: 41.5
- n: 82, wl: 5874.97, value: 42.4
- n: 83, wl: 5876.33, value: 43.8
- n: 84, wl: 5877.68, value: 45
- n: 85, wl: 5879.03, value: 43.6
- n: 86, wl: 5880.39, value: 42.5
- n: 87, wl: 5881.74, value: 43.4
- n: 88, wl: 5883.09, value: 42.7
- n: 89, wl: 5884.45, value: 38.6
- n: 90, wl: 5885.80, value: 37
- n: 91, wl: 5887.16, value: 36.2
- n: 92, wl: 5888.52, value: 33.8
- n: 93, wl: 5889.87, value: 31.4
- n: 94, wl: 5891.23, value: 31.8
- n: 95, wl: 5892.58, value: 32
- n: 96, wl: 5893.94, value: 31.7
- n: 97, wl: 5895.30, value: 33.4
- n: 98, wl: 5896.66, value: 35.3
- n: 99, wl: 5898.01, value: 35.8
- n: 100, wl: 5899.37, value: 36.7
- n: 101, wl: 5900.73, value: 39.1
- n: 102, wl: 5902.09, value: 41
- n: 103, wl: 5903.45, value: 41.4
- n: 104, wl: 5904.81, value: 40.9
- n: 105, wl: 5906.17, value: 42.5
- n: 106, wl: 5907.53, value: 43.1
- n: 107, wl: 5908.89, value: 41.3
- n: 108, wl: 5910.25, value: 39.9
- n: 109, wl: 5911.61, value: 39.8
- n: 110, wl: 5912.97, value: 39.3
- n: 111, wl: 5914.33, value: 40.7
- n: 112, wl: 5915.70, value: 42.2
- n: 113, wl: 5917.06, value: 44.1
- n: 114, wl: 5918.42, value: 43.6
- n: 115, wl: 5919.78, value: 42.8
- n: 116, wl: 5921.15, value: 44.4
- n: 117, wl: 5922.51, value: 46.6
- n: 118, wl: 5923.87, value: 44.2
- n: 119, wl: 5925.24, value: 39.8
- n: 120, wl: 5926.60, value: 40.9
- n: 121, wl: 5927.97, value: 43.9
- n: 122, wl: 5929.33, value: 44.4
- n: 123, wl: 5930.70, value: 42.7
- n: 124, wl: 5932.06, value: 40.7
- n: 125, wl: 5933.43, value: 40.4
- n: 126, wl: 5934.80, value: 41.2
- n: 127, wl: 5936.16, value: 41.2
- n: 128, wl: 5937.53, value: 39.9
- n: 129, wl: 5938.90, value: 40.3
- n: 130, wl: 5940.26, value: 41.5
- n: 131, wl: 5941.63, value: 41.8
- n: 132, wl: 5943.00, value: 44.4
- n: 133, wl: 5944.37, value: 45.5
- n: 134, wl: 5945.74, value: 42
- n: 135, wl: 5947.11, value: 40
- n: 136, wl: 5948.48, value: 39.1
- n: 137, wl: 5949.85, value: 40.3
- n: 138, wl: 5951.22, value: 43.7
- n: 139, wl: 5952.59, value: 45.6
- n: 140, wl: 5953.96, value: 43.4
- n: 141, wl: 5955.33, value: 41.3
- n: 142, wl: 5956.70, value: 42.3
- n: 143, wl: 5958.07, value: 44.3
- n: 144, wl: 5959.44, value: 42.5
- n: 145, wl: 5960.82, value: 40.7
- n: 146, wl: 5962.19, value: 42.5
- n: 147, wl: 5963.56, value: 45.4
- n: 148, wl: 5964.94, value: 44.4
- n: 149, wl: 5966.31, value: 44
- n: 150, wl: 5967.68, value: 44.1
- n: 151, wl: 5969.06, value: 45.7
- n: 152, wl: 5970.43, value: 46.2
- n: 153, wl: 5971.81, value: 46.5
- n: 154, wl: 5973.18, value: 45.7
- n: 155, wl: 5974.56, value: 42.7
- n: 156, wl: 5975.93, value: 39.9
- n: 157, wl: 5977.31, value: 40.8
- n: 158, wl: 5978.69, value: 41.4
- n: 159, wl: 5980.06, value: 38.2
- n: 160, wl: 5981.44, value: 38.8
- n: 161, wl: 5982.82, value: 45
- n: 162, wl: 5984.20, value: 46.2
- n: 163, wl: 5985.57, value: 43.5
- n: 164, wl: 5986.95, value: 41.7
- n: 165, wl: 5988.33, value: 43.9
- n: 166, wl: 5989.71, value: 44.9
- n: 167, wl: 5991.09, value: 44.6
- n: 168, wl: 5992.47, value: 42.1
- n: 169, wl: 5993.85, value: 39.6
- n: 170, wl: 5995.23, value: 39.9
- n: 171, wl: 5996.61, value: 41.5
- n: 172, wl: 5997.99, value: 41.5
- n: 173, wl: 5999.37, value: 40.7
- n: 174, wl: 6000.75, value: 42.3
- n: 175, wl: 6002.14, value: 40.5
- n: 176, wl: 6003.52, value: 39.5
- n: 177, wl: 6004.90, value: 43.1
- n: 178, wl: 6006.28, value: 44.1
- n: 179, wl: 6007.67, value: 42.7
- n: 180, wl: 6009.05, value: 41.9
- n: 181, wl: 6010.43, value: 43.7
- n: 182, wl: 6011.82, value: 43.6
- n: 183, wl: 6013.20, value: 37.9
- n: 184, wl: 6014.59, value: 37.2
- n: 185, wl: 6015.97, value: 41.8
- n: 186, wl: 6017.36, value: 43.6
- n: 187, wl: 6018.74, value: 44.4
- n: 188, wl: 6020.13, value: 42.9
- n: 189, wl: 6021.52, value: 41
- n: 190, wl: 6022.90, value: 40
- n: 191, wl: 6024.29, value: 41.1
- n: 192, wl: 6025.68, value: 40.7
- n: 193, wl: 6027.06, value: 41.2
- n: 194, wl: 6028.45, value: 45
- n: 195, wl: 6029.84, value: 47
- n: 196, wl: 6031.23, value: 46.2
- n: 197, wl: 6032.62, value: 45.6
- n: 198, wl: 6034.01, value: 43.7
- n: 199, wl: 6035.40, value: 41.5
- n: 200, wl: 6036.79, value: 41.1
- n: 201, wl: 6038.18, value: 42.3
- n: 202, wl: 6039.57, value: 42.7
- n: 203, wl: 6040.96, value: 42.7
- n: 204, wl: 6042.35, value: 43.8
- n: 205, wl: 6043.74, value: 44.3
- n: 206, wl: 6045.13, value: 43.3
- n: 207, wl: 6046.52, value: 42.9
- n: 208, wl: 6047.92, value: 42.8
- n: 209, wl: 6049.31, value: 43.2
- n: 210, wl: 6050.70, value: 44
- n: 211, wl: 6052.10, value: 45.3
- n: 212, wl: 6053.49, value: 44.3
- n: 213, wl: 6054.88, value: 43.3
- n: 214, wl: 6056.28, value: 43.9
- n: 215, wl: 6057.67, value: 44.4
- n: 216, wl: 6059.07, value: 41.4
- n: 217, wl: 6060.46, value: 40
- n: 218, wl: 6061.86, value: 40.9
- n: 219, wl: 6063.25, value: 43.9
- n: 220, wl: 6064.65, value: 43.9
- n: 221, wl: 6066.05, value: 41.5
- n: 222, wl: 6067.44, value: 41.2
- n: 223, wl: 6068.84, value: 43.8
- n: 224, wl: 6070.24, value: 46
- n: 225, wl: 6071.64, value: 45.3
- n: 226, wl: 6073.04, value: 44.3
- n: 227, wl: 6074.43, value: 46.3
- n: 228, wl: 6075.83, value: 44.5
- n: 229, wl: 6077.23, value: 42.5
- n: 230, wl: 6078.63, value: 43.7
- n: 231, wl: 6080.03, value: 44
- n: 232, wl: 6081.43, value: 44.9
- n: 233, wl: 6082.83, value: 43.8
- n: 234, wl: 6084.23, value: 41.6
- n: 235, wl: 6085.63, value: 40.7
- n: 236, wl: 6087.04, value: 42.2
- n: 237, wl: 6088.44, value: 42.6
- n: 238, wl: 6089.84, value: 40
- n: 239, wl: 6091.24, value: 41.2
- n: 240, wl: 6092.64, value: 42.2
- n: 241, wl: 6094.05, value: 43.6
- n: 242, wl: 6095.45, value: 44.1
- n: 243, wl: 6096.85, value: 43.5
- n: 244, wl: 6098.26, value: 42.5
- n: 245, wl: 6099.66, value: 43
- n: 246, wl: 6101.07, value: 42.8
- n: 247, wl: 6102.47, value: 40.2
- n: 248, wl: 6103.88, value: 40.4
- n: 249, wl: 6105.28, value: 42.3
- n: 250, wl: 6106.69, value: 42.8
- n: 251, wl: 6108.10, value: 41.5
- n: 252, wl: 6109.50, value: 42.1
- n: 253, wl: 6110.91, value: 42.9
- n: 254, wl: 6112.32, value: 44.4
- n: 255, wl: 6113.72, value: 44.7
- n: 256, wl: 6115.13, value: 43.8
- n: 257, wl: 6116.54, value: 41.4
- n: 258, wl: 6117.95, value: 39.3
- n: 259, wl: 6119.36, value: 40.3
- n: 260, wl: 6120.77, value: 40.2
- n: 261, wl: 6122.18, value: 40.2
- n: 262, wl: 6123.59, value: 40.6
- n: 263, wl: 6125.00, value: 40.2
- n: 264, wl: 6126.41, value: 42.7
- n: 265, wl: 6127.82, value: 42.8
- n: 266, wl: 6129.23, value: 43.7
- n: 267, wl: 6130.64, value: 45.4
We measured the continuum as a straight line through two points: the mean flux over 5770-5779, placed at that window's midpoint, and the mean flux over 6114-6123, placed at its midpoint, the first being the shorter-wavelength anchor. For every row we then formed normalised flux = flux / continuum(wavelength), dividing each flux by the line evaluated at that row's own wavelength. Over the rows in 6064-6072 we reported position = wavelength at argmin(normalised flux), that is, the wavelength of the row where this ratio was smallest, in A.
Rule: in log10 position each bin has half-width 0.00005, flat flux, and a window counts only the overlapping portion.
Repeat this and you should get 6067.44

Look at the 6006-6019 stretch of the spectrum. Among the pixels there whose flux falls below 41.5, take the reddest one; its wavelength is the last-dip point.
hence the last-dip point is 6014.59 A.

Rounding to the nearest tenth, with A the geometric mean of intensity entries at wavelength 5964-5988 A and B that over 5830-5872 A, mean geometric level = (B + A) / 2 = 43.2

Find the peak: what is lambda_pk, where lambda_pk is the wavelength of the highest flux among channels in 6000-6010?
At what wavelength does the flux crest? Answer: 6006.28 A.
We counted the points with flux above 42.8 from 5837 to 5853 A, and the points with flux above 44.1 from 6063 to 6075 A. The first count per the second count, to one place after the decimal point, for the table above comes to 2.0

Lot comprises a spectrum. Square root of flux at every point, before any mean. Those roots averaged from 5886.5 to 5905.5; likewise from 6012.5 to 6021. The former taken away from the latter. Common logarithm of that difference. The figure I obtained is -0.35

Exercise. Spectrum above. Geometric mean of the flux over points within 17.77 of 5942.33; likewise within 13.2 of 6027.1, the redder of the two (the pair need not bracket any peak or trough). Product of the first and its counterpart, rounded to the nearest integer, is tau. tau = 1786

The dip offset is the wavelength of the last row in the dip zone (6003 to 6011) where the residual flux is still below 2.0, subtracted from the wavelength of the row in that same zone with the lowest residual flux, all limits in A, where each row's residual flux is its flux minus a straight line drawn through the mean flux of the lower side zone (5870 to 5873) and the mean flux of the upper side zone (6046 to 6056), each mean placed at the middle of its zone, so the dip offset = -6.9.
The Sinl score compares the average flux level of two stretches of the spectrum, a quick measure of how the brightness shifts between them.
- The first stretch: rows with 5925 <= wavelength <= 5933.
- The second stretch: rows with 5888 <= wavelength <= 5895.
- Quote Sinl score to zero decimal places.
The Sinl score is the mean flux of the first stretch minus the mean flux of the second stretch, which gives 10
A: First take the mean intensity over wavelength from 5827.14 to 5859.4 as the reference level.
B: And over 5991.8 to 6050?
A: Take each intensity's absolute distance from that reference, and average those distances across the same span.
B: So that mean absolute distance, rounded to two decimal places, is 1.88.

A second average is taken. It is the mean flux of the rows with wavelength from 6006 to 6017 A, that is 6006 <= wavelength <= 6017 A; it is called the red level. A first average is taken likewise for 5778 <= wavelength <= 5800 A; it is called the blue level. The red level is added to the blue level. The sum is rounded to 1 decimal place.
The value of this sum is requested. 84.1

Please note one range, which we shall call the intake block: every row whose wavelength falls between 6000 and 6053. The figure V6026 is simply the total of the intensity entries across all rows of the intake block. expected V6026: 1621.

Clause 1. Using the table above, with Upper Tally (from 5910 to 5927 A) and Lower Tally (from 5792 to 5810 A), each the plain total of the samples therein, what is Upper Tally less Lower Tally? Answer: -29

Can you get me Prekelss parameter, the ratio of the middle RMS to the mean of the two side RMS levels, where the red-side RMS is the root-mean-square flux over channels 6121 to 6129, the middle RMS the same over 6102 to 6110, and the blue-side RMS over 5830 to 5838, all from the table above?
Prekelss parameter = 0.96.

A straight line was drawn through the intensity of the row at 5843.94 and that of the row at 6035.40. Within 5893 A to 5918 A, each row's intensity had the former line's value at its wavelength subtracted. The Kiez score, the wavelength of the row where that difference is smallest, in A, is 5893.94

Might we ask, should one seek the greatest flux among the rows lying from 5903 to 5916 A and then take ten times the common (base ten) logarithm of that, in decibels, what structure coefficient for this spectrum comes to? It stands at 16.34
